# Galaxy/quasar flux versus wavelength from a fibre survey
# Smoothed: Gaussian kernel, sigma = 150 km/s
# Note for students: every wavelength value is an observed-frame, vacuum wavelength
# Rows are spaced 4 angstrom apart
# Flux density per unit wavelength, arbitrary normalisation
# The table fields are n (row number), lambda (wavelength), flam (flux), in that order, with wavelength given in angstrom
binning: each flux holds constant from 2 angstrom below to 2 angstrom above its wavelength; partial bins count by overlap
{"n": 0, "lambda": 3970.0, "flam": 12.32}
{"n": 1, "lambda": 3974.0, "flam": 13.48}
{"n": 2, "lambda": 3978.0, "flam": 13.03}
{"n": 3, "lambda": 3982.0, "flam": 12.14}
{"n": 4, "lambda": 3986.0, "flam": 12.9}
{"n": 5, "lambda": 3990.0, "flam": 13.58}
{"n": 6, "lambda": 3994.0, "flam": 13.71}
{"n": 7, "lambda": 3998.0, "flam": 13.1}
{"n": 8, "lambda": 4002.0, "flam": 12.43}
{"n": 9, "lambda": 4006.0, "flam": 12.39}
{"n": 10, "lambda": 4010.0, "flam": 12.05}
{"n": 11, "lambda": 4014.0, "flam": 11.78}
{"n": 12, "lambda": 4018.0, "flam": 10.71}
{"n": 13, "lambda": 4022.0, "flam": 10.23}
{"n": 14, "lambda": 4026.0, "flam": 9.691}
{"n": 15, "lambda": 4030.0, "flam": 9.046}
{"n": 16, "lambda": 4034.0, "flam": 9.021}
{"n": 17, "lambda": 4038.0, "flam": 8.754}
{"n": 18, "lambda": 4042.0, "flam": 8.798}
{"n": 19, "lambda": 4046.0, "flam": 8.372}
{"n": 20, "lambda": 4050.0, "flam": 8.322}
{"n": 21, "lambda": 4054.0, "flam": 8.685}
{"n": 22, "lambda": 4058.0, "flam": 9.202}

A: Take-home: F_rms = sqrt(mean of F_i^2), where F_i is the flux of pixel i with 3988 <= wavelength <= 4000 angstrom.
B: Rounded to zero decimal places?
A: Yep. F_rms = 13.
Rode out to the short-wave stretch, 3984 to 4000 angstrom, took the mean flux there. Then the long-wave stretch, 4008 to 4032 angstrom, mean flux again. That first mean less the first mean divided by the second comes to 12.06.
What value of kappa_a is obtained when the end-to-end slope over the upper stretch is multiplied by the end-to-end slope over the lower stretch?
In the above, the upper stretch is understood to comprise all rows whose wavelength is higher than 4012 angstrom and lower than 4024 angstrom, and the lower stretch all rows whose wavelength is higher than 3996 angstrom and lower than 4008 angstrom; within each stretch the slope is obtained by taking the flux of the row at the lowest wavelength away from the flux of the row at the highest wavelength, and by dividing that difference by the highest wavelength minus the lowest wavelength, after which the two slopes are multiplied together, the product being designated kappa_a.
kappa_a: 0.017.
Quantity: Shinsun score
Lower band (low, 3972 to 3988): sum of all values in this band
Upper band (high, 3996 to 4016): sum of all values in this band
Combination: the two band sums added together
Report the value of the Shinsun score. 113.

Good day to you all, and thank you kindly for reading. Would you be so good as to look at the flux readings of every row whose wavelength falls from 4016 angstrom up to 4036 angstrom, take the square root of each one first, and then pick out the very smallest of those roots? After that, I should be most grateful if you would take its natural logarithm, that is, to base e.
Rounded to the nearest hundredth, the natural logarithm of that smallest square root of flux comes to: 1.10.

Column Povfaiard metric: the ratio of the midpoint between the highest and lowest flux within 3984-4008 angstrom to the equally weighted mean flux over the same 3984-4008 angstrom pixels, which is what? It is 1.00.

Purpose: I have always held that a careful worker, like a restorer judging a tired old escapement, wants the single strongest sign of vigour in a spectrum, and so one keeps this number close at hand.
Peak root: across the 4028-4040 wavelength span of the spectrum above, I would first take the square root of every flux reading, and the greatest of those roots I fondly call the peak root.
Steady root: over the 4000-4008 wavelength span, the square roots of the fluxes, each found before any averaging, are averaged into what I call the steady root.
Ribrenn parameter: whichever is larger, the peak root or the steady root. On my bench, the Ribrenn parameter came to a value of 3.52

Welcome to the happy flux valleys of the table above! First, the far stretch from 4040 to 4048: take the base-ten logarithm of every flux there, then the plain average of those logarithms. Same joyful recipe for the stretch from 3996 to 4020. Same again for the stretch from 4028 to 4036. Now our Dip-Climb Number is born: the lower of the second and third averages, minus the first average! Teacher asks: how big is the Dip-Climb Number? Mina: 0.02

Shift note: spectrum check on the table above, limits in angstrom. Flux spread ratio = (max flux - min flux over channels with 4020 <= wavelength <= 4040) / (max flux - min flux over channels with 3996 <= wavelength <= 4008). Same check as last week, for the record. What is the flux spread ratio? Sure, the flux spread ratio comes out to 2.1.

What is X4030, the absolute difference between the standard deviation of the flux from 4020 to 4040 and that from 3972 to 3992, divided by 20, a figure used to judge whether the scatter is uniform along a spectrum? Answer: 0.001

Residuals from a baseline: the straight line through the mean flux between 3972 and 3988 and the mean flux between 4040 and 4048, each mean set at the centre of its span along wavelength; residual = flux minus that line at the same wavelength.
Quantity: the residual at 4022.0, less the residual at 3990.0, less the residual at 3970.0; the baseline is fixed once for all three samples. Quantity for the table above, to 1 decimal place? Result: 0.0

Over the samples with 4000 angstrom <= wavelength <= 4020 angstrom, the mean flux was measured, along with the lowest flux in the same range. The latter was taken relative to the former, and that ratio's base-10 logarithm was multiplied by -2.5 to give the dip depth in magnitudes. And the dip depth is 0.11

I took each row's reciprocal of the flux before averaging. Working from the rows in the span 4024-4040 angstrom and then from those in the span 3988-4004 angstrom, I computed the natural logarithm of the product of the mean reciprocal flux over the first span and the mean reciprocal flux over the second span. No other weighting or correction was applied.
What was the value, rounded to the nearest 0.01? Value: -4.79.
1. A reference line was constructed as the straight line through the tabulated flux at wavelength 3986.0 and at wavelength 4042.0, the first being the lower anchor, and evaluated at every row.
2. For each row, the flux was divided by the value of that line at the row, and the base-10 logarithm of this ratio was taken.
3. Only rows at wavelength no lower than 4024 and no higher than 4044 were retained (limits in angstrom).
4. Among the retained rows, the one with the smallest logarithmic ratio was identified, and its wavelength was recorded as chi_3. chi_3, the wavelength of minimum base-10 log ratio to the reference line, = 4030.0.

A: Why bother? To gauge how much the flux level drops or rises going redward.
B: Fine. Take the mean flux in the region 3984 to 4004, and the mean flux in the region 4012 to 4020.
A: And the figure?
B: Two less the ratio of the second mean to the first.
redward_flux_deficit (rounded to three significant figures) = 1.14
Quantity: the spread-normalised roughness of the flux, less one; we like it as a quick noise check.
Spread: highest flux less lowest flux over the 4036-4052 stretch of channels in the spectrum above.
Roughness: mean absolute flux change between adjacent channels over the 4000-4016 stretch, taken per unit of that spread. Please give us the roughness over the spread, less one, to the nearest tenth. -0.5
